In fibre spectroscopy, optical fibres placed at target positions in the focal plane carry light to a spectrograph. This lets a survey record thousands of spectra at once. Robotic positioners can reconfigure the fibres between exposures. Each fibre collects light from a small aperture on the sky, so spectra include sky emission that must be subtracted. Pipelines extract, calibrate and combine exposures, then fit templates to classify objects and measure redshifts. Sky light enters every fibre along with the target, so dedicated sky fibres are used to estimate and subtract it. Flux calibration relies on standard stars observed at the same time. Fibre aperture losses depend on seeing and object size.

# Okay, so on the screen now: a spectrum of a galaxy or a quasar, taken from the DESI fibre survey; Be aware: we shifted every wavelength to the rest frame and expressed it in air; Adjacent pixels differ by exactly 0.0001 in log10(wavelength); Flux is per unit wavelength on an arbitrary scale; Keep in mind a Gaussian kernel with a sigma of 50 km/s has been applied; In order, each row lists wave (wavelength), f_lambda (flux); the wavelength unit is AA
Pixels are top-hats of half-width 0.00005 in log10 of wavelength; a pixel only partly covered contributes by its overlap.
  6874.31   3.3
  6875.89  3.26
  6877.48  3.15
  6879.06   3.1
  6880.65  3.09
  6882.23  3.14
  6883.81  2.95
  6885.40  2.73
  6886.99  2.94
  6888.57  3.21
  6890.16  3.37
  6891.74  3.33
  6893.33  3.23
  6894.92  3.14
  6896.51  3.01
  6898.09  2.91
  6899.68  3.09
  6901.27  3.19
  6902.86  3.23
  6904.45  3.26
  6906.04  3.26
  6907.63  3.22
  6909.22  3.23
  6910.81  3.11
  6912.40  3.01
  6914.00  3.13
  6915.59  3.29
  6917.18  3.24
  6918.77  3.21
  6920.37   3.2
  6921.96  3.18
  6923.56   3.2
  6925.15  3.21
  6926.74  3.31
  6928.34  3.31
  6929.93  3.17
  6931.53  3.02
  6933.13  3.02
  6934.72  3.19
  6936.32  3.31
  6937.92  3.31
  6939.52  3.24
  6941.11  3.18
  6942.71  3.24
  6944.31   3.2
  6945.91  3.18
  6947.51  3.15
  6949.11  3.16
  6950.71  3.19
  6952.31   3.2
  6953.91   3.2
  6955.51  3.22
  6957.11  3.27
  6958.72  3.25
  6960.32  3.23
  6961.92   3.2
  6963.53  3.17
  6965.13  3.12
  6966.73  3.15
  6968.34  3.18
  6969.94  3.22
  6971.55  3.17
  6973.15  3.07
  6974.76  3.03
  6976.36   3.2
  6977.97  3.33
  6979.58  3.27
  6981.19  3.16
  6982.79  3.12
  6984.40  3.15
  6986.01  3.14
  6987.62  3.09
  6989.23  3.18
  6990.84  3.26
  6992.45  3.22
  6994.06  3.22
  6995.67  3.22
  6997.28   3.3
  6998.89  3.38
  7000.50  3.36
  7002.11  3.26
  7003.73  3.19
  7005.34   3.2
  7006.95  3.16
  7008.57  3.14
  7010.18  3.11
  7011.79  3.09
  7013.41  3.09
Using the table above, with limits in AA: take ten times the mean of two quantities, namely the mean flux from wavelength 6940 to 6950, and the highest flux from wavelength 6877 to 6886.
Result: 31.7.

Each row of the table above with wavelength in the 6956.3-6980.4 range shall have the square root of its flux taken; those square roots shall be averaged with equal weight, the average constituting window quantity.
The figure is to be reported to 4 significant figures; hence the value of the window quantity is 1.786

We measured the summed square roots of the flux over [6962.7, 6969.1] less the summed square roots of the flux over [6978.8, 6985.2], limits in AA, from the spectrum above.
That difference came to -0.02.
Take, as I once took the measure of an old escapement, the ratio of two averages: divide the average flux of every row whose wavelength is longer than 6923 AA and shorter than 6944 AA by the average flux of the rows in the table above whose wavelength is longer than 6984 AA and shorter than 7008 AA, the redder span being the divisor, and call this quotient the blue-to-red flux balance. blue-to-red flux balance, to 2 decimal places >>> 1.00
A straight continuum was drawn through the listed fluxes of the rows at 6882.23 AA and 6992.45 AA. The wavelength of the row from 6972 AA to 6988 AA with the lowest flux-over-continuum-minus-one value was 6974.76 AA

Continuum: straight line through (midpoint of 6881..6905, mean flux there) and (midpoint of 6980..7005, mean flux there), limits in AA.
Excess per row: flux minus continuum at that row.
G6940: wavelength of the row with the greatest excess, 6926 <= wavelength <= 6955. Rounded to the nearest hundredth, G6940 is 6926.74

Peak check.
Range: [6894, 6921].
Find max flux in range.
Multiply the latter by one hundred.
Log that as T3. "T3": 329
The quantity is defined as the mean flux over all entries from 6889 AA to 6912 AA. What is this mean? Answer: 3.18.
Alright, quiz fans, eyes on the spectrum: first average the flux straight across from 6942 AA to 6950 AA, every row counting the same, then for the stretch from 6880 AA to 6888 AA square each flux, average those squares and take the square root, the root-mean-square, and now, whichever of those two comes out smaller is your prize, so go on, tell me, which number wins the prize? 2.97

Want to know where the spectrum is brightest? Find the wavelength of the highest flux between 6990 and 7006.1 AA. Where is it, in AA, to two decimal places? 6998.89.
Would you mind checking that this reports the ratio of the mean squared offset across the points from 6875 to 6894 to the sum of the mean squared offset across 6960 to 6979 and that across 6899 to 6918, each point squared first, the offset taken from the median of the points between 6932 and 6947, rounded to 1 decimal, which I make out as 2.8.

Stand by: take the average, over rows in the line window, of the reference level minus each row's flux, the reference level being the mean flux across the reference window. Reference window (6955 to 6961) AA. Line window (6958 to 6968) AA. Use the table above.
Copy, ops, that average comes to 0.056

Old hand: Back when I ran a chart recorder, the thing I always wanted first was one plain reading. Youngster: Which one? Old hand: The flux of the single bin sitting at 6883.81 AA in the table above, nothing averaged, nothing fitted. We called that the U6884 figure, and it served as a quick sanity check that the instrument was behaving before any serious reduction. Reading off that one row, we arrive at 2.95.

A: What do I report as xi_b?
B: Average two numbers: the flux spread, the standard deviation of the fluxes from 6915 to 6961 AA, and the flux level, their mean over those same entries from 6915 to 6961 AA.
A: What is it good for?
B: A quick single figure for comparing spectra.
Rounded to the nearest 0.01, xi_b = 1.64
